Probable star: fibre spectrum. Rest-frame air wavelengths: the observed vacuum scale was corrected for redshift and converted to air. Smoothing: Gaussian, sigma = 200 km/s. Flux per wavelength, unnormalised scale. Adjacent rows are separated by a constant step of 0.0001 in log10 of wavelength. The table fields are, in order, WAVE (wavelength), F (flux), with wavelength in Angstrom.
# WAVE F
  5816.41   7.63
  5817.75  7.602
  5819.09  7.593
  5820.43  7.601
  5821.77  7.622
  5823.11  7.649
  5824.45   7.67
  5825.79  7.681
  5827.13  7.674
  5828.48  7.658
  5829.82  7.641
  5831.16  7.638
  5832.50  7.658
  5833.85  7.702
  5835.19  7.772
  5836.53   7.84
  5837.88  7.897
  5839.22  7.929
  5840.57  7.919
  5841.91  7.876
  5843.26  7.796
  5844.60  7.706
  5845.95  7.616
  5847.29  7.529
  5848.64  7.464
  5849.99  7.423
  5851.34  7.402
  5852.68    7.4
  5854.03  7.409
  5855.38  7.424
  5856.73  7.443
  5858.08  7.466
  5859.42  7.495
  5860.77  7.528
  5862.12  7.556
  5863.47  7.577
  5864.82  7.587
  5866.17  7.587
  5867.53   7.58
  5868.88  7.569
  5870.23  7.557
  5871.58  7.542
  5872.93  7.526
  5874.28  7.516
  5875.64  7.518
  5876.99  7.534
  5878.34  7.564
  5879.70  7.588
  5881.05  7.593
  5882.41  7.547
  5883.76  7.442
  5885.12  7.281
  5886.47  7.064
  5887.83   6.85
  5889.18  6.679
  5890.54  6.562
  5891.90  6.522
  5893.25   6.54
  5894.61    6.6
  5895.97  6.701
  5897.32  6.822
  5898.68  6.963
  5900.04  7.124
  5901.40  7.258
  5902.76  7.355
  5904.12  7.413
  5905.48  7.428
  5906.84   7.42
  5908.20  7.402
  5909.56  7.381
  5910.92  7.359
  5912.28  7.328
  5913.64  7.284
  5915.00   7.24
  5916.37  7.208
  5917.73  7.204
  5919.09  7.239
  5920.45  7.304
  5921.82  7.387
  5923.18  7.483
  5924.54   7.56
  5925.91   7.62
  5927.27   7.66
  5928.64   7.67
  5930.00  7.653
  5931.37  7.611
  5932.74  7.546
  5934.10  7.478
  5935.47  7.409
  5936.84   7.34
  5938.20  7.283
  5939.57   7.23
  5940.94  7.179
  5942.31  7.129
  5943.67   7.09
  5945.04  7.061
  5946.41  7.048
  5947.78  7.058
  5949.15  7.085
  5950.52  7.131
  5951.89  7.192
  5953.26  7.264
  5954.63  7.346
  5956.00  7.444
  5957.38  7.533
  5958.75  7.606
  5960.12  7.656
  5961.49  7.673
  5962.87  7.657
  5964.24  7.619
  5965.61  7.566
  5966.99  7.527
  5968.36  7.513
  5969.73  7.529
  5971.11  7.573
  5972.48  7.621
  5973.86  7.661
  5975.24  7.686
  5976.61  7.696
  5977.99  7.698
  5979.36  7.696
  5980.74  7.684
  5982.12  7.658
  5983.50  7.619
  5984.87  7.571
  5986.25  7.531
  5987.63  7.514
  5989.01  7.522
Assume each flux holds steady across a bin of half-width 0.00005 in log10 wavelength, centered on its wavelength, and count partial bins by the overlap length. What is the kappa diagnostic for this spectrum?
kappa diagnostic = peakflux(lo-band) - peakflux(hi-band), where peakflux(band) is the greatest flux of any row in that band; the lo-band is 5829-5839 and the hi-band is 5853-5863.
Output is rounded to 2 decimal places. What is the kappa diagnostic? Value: 0.34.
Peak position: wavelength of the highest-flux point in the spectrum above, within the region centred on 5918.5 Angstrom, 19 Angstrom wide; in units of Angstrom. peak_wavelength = 5927.27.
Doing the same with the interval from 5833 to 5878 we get 5839.22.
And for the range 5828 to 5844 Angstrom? 5839.22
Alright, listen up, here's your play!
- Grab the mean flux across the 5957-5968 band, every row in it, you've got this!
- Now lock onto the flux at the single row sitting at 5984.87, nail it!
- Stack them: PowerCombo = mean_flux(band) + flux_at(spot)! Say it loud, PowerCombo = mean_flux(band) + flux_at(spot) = 15.18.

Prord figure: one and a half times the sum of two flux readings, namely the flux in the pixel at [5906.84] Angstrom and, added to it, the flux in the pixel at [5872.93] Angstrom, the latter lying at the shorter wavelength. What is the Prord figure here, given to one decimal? 22.4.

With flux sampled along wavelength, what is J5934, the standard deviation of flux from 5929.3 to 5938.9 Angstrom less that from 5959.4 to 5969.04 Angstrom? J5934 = 0.07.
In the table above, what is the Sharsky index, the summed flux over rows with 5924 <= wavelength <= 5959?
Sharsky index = 191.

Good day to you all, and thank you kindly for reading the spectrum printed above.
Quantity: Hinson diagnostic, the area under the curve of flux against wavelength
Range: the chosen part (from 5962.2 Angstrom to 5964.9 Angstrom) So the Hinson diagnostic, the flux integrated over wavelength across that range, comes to 21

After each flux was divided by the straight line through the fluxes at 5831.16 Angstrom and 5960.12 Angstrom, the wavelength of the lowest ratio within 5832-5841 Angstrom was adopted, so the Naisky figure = 5832.50 Angstrom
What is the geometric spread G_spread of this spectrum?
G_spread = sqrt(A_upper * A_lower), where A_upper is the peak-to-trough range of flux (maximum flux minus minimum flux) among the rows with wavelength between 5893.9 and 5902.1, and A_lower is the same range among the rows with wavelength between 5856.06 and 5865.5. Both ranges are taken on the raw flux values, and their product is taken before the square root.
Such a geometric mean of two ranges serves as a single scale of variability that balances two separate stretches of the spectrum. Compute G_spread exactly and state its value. 0.31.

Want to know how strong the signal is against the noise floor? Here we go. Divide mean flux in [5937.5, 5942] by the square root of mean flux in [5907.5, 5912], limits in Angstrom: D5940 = 2.66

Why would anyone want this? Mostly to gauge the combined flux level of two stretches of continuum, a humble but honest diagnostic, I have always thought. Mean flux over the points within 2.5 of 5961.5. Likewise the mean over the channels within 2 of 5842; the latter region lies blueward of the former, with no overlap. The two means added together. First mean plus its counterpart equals 15.5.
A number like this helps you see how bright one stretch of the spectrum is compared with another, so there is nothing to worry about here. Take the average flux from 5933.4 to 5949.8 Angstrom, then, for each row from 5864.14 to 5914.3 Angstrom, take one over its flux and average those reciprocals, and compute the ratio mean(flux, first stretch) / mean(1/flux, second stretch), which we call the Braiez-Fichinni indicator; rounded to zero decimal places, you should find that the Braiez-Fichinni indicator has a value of 52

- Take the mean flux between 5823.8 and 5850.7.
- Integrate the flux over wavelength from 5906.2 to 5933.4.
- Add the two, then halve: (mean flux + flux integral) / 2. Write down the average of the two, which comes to 105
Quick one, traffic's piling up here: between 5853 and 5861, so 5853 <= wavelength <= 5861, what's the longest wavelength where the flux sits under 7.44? 5855.38 Angstrom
